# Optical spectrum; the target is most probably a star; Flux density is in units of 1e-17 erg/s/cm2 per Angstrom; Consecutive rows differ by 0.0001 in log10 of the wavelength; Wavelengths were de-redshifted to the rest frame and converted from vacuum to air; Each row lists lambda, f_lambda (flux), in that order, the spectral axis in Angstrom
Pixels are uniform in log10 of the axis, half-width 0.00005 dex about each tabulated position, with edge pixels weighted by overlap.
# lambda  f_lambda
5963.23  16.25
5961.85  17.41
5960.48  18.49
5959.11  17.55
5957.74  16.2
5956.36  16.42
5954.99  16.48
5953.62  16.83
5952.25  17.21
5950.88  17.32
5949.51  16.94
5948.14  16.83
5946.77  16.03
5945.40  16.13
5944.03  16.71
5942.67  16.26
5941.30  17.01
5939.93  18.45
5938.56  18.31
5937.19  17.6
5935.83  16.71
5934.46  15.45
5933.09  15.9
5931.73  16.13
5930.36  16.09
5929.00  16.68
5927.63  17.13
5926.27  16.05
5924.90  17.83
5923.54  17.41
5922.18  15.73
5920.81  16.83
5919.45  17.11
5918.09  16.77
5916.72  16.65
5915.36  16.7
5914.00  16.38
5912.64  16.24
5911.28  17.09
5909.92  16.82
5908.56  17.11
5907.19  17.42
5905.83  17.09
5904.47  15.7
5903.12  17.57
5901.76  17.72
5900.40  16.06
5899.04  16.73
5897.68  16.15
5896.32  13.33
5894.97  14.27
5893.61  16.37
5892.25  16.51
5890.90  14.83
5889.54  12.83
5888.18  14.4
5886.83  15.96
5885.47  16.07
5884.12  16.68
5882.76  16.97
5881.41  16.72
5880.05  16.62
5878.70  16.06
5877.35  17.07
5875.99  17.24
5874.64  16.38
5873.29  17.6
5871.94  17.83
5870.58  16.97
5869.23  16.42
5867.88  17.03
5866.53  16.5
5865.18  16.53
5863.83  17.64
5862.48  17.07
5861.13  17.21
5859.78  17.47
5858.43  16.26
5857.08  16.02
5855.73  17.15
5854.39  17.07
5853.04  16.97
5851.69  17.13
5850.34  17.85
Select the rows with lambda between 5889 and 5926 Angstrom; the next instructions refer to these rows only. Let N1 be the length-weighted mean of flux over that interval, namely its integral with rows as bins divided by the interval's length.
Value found 16.4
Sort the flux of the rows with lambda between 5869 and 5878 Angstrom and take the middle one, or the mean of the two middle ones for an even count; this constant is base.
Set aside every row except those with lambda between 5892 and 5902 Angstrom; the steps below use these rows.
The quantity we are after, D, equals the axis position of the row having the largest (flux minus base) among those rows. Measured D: 5901.76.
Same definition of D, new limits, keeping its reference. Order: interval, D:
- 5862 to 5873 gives 5871.94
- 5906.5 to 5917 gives 5907.19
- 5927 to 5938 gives 5937.19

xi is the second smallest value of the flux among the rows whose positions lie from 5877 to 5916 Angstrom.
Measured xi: 13.33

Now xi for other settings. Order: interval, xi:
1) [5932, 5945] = 15.9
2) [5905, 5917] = 16.38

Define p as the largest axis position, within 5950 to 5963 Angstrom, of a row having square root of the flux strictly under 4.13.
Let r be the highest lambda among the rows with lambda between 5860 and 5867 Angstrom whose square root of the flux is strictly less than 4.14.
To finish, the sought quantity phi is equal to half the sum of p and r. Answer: 5912.1 Angstrom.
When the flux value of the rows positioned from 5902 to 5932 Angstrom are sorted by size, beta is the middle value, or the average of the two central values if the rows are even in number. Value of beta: 16.8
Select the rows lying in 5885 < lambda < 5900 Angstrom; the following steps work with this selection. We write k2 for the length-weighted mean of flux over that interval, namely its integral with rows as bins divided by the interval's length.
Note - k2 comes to 15.2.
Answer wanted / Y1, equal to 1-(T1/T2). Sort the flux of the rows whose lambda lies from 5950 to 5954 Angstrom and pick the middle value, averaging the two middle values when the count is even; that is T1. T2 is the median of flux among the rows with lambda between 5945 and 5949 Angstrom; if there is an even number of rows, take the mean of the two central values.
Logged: -0.067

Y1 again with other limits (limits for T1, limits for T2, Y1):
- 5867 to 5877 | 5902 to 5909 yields 0.005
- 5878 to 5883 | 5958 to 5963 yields 0.050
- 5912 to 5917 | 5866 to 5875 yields 0.027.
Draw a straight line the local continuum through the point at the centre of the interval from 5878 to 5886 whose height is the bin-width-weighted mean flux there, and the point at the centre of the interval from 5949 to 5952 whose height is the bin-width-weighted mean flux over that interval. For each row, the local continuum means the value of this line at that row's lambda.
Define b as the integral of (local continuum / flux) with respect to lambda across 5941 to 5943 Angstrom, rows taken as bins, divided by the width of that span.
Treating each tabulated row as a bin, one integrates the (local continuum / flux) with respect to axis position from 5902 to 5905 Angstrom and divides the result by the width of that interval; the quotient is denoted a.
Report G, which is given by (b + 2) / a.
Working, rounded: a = 1.00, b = 1.03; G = 3.03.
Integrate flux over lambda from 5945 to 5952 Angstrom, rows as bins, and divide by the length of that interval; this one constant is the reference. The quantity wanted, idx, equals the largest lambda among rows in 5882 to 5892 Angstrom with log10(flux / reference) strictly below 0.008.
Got 5890.90 Angstrom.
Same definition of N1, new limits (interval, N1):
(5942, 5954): 16.7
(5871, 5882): 16.9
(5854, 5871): 16.9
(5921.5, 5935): 16.5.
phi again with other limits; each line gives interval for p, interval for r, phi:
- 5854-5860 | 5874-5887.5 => 5872.6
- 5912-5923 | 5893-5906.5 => 5914.0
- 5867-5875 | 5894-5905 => 5889.6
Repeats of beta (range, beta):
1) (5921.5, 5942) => 16.7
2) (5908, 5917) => 16.7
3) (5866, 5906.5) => 16.5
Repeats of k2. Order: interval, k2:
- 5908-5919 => 16.7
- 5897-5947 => 16.8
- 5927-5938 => 16.5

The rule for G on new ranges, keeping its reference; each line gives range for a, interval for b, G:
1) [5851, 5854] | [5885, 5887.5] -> 3.19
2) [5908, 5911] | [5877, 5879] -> 3.03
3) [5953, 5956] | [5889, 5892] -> 3.07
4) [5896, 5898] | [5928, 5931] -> 2.66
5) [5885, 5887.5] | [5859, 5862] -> 2.85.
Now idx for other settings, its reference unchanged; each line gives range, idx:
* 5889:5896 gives 5894.97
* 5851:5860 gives 5858.43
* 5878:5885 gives 5884.12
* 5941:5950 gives 5949.51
